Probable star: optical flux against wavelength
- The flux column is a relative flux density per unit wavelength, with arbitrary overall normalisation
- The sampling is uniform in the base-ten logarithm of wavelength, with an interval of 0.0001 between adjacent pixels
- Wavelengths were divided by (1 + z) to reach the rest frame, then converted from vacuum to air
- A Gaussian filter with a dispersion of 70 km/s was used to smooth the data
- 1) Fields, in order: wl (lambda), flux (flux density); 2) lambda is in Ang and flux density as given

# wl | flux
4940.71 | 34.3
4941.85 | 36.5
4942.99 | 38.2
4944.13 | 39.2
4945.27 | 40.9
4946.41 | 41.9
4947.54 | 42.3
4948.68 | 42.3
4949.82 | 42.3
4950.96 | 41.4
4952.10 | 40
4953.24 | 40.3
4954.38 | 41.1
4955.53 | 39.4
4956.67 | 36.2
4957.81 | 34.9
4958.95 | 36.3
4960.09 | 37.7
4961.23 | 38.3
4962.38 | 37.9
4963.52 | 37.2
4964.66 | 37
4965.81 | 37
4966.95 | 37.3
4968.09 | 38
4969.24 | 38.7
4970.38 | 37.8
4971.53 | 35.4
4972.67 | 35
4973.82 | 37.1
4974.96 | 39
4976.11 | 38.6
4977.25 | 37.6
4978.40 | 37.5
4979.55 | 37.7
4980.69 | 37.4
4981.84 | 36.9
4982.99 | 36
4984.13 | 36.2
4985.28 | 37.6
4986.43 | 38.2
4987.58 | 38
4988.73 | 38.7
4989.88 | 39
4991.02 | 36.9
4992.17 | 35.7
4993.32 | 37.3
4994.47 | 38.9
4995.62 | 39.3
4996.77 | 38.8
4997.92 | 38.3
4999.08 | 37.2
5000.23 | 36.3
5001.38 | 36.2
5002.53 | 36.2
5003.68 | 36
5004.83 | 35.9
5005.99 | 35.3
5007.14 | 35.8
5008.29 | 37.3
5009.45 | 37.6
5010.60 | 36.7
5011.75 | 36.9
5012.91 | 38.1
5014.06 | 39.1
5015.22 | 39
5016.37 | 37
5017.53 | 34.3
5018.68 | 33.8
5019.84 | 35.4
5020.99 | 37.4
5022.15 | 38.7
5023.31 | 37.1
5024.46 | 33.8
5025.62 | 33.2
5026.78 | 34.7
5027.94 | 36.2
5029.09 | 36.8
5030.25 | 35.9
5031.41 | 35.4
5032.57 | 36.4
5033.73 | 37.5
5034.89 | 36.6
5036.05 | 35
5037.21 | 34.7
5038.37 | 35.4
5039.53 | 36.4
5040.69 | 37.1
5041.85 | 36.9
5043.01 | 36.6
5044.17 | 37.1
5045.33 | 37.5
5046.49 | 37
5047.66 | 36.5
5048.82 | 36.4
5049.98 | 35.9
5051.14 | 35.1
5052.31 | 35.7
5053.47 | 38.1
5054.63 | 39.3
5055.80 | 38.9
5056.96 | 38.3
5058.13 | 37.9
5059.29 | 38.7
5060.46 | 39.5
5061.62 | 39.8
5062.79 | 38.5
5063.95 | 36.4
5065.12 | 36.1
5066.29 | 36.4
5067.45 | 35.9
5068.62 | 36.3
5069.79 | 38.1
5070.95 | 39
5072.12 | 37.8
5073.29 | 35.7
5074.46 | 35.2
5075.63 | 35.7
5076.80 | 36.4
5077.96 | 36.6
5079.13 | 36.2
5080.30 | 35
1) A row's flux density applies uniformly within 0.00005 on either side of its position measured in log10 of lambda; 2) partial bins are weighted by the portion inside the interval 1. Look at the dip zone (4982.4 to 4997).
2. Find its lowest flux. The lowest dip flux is 35.7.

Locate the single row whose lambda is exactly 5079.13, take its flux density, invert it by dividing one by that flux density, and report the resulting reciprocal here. 0.0276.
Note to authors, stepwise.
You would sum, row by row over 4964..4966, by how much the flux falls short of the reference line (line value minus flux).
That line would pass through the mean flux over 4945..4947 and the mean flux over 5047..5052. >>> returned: 7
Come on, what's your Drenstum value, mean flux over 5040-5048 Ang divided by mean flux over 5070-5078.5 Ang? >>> 1.01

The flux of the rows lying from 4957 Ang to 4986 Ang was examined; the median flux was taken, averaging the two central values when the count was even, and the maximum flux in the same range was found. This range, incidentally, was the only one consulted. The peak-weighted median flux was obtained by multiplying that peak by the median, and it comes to 1459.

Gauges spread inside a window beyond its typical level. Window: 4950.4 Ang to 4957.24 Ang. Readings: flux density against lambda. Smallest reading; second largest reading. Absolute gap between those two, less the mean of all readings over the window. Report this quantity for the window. -34.8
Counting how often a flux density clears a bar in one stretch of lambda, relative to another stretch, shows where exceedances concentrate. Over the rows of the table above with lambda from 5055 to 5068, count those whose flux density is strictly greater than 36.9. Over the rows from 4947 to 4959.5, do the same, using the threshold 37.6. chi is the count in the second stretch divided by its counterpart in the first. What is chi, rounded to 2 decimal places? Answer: 1.14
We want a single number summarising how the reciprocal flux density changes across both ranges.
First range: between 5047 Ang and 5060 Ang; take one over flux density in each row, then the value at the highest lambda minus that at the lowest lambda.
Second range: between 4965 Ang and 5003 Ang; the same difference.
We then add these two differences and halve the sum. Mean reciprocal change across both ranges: -0.0005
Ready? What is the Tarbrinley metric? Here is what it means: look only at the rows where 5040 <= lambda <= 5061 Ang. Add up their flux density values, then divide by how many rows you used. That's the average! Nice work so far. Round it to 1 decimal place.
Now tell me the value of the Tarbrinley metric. 37.4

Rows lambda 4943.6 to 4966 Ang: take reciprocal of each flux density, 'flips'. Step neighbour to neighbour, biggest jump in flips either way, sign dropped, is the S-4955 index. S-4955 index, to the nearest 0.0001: 0.0022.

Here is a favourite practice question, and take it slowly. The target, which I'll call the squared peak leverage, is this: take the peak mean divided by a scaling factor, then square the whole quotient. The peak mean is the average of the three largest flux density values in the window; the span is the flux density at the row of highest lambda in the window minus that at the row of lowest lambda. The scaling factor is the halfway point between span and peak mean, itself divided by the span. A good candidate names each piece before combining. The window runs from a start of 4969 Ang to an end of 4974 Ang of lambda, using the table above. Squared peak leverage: 11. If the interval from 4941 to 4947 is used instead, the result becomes 91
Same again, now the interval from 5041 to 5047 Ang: 0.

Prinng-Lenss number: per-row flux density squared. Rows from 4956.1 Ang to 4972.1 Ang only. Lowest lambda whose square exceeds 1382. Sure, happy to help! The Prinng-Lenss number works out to 4960.09 Ang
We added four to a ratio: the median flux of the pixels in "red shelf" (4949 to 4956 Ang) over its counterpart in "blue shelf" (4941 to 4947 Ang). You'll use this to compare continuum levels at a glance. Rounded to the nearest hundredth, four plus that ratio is 5.04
